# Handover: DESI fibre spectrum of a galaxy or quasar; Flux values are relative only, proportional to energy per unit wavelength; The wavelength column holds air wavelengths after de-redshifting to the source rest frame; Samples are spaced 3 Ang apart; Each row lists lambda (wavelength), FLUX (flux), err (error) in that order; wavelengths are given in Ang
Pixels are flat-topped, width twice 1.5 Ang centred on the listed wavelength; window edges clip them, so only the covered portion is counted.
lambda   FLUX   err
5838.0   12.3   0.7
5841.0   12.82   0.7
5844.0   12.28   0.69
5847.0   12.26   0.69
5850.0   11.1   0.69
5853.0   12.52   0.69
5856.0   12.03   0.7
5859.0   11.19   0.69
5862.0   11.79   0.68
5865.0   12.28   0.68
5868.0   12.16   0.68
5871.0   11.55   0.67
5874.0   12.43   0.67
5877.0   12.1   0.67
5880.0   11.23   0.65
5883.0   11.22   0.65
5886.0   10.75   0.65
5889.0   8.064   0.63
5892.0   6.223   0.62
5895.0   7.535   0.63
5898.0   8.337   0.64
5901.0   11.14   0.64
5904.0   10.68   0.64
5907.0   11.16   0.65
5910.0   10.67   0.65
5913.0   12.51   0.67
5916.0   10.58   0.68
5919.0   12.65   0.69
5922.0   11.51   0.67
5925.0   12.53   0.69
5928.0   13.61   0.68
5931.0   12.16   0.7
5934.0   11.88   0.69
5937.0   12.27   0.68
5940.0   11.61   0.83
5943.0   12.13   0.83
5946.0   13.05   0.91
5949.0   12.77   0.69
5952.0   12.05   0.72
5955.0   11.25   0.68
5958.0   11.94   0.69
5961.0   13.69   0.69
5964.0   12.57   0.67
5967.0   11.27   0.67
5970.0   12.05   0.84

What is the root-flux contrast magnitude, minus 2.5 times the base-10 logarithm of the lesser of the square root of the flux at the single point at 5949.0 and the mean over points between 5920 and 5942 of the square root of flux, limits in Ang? -1.36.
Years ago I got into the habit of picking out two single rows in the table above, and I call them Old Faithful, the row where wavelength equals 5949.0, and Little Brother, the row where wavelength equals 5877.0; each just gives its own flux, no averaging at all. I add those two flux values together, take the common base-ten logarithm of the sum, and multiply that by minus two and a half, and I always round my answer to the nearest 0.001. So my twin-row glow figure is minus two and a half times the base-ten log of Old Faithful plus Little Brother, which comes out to -3.489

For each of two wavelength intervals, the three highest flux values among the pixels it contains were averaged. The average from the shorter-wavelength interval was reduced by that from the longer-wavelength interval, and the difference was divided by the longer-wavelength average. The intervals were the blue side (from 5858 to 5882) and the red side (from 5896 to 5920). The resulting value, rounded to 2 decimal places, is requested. 0.02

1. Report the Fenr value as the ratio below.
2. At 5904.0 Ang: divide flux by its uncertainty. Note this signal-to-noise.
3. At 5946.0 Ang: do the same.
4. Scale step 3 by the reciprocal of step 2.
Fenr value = 0.86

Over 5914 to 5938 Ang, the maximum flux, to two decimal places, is 13.61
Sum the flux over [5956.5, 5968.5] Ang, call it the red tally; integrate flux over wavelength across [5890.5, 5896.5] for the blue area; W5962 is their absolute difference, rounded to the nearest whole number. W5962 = 8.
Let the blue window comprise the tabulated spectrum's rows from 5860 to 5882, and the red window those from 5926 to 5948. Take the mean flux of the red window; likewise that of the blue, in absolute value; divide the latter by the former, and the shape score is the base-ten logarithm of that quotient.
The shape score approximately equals -0.02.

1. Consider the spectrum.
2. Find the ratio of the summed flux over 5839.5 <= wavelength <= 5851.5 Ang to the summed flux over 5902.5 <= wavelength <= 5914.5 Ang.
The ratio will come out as 1.08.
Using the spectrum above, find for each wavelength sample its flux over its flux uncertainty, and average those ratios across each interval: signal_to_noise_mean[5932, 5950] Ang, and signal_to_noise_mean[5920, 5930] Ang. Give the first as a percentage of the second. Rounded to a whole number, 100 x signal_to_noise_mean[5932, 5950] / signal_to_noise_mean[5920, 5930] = 87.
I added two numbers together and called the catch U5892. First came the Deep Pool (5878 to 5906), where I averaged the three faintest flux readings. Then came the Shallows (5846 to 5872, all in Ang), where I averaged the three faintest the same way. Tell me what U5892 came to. 18.6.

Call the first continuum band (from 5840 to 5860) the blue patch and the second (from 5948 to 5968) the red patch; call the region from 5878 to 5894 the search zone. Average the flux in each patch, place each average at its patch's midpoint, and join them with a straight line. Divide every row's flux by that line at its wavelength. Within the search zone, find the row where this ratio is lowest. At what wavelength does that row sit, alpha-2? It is 5892.0 Ang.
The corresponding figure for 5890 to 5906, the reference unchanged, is 5892.0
